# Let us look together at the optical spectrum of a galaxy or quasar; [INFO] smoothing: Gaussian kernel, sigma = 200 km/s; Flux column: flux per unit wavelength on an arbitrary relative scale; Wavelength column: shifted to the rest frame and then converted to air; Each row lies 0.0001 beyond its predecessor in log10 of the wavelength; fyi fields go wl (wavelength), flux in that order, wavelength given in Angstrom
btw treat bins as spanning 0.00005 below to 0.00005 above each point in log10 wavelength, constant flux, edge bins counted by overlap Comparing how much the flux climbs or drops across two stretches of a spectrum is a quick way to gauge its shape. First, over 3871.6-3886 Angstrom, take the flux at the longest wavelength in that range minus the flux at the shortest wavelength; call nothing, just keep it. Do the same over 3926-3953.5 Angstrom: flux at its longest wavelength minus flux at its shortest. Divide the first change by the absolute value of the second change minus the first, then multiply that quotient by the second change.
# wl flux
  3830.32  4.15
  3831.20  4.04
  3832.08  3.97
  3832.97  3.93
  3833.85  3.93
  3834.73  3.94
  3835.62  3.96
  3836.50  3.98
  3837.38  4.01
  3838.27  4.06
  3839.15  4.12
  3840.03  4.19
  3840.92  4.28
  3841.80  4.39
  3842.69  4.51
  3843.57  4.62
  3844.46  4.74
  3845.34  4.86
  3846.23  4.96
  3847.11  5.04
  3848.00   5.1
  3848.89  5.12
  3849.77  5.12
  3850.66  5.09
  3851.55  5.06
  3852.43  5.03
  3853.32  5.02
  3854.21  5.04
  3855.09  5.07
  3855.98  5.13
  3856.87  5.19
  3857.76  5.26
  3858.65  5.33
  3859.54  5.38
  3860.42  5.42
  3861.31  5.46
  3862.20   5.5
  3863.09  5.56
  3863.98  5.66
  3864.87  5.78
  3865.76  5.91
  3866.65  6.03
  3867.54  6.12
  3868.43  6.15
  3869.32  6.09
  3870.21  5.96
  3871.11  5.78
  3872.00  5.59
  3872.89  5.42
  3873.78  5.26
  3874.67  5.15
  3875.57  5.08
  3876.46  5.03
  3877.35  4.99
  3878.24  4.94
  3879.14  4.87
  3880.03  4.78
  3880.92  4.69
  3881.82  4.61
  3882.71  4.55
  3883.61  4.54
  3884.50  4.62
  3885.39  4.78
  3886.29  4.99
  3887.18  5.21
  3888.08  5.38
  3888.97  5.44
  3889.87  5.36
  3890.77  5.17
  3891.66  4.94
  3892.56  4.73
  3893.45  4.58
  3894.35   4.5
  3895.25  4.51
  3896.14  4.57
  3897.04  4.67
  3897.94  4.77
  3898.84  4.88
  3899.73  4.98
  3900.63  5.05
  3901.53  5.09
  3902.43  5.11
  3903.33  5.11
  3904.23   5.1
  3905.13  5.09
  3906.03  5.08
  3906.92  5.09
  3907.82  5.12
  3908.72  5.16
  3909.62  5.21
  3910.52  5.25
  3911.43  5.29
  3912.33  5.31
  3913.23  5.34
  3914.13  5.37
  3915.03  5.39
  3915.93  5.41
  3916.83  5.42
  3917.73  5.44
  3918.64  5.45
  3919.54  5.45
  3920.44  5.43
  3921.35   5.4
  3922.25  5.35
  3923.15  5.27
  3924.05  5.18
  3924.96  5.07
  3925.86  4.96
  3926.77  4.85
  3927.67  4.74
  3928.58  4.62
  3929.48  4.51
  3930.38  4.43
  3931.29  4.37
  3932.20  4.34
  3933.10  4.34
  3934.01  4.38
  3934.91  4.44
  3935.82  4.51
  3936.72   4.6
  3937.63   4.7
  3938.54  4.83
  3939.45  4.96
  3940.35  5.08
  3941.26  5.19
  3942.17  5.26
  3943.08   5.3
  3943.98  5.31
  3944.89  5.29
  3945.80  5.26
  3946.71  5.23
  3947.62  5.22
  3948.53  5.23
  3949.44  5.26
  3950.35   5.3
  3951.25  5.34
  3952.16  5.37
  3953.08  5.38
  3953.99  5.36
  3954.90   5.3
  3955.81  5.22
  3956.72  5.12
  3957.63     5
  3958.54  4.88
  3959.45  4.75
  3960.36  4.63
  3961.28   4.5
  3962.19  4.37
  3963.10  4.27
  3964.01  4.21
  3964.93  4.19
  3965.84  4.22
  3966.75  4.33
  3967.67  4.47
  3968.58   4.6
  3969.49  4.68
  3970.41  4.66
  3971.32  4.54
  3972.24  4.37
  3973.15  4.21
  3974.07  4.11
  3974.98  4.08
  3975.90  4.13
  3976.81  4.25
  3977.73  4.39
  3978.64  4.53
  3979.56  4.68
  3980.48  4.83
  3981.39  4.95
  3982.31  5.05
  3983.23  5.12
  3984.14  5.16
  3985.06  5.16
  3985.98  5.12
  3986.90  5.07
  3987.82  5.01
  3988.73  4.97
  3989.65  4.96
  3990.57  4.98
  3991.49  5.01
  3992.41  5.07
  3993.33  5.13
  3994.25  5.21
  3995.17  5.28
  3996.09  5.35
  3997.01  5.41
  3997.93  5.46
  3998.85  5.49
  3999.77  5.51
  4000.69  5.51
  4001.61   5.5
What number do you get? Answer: -0.32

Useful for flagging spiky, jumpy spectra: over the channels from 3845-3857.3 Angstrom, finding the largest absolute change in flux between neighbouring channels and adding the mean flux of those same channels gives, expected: 5.16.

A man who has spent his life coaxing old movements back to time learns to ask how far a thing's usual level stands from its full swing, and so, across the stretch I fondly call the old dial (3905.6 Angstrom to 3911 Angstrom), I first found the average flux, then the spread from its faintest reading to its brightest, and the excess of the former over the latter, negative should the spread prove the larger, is 5.0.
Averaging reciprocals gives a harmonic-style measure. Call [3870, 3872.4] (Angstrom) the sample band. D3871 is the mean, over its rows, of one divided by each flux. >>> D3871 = 0.173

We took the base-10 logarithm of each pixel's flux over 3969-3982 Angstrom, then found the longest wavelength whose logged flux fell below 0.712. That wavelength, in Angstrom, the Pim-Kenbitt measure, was 3981.39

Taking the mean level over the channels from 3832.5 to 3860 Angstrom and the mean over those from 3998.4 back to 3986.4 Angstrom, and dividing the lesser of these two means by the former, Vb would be 1.00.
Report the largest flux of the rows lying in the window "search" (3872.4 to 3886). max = 5.42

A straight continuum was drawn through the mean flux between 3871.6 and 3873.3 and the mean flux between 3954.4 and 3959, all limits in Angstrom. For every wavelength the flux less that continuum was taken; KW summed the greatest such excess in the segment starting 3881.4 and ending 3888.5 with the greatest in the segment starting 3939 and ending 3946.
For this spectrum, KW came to 0.1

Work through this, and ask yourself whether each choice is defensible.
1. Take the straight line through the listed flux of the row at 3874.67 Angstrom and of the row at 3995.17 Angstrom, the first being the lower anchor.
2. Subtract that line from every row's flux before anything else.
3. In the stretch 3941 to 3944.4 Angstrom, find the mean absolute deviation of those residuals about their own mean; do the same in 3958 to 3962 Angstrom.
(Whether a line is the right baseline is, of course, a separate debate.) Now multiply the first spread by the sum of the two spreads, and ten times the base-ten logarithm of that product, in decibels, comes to -21.9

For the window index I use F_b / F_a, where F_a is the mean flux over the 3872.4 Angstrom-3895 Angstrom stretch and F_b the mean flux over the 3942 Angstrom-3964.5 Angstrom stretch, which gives 1.022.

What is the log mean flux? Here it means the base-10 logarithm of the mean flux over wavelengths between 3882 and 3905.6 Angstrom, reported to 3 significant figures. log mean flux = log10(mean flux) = 0.691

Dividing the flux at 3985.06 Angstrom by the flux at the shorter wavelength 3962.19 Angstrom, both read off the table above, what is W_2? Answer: 1.18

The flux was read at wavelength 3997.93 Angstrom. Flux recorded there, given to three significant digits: 5.46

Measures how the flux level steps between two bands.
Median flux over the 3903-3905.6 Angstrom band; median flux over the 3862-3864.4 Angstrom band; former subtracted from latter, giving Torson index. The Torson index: 0.46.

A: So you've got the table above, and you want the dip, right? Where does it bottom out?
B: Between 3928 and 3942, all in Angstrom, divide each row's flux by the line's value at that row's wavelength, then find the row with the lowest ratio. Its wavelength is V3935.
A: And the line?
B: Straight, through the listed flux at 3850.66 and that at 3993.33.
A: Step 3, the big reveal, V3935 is 3933.10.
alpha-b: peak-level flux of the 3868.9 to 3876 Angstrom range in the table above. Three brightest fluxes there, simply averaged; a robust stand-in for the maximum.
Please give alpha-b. 5.9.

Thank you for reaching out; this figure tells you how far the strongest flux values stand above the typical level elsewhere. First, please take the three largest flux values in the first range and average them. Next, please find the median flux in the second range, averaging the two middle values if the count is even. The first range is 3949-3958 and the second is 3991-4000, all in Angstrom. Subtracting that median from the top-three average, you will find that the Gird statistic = 0.1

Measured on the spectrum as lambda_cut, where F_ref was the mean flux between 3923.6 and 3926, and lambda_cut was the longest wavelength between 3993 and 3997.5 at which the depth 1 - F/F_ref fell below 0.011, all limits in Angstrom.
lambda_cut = 3997.01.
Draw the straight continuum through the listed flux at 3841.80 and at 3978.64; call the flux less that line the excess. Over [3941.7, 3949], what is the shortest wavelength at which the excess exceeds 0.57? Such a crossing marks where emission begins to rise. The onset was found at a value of 3942.17 Angstrom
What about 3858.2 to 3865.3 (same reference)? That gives 3858.65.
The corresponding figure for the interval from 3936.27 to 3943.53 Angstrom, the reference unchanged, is 3940.35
